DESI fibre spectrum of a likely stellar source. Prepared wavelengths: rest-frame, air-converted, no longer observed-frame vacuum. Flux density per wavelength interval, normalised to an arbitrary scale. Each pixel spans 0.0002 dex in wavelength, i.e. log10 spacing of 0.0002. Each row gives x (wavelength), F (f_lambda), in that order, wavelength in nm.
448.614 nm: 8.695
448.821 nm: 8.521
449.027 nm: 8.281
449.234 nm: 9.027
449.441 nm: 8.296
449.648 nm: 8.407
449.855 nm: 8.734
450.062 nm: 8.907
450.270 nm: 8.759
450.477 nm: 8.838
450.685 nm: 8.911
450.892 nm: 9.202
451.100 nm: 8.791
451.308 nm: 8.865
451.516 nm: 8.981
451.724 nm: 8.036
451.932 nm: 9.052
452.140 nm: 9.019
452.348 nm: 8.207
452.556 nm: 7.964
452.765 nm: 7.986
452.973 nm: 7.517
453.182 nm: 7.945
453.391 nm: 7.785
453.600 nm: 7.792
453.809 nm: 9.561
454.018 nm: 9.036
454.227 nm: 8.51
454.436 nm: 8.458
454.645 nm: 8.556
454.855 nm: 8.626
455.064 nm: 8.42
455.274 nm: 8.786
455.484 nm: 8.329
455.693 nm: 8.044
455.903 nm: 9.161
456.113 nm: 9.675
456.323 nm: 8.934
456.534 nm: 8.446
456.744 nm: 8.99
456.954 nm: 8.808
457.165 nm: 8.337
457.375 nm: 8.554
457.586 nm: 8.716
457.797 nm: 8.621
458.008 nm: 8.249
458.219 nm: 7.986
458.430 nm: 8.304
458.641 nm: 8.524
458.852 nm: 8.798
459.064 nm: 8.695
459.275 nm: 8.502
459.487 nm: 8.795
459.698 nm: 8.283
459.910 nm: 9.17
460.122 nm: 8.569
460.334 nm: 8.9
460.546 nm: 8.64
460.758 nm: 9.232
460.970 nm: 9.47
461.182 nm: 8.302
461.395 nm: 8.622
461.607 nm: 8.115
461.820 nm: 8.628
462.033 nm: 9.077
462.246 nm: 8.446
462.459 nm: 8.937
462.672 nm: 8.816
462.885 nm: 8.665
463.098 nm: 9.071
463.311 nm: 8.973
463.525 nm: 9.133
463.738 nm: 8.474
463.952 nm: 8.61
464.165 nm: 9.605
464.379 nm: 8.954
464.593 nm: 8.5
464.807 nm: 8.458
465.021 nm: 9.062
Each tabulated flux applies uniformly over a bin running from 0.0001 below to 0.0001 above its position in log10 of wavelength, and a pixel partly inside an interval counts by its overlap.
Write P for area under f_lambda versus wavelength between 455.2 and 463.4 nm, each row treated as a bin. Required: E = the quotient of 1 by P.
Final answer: 0.014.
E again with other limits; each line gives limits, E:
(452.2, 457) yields 0.024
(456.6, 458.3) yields 0.069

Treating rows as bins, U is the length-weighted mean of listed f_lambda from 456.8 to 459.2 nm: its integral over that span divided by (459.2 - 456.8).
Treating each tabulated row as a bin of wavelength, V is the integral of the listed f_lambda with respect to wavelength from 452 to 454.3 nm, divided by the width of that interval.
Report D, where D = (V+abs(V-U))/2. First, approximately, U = 8.52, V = 8.31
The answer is 4.26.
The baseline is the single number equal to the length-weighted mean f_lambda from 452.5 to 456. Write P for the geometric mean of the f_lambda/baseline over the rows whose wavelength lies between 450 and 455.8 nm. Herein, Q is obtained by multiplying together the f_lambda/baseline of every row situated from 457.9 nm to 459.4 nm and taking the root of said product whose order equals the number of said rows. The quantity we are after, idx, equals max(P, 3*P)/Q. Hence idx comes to 3.03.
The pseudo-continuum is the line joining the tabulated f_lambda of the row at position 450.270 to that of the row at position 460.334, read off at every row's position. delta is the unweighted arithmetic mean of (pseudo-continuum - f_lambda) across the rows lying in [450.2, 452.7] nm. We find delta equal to 0.06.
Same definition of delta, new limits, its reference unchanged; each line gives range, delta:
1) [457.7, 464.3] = 0.19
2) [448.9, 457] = 0.19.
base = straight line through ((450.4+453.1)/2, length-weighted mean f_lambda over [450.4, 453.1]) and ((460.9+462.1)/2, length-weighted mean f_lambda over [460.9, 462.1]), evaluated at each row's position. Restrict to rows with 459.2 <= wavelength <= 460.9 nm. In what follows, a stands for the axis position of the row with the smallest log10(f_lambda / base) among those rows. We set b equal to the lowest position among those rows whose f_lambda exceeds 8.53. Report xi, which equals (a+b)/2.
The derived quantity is 459.59 nm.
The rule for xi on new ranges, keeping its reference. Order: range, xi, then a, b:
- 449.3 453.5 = 451.41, 452.973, 449.855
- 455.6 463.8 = 457.06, 458.219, 455.903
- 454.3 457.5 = 455.17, 455.693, 454.645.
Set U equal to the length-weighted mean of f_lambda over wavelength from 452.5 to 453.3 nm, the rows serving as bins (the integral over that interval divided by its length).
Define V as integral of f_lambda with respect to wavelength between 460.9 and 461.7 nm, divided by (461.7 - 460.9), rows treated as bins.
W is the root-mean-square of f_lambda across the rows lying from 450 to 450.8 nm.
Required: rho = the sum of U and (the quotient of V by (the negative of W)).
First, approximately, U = 7.84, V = 8.60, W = 8.85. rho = 6.9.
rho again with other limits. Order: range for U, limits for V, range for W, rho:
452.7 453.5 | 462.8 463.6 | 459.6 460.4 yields 6.8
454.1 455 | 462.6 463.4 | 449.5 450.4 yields 7.5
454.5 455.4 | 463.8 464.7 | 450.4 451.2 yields 7.6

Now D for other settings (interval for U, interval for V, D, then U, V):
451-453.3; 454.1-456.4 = 4.49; 8.39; 8.69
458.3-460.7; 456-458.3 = 4.34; 8.66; 8.67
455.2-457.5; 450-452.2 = 4.48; 8.73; 8.84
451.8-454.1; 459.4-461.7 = 4.57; 8.34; 8.74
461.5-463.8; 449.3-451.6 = 4.41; 8.76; 8.79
